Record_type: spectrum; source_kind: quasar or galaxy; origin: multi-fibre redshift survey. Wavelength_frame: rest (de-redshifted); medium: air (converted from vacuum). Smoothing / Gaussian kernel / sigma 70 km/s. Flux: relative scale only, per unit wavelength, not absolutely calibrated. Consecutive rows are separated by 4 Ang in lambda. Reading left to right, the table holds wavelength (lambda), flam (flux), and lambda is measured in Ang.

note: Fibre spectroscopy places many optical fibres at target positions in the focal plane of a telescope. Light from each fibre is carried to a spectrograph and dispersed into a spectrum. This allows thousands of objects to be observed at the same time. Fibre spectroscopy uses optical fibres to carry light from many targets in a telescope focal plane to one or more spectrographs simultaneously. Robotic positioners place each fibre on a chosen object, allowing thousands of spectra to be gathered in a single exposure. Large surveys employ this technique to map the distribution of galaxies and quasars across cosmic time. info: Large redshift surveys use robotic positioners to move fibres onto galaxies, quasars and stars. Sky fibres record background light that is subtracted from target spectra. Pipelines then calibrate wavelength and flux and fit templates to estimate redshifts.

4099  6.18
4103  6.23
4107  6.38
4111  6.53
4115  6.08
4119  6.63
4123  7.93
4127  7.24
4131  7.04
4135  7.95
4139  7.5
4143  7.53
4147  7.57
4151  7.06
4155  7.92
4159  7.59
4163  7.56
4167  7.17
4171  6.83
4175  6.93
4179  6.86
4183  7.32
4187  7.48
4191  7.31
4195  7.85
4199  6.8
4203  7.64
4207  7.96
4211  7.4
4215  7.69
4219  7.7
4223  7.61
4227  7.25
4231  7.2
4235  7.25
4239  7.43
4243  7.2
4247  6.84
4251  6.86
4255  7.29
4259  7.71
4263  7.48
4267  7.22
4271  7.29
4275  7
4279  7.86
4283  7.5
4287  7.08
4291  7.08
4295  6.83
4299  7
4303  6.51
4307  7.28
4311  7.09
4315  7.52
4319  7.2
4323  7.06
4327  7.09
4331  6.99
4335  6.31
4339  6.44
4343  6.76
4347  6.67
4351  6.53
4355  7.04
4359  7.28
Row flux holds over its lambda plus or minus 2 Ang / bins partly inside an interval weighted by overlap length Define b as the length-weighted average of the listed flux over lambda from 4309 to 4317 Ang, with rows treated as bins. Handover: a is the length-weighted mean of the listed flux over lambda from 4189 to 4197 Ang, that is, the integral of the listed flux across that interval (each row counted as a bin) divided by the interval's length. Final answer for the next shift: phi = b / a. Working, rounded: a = 7.580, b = 7.3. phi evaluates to 0.964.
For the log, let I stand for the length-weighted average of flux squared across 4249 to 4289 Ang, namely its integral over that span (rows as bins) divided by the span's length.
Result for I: 54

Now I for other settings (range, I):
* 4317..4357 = 46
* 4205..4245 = 56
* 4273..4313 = 51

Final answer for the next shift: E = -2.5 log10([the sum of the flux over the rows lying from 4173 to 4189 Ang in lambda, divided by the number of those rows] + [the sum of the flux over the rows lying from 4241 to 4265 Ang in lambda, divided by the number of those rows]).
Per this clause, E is -2.89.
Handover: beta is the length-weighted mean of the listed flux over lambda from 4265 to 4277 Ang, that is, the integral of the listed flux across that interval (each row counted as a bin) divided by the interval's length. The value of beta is 7.17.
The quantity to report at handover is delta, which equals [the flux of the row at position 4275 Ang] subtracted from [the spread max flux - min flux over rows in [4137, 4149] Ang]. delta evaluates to -6.9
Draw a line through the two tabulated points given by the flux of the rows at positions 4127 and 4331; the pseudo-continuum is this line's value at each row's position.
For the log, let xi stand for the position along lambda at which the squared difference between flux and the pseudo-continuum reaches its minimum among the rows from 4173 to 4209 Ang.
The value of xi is 4191 Ang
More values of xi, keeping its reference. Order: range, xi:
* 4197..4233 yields 4231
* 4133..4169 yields 4167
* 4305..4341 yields 4331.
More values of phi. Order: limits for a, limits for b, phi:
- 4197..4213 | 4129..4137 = 1.006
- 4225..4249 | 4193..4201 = 1.018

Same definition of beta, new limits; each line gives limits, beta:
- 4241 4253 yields 6.97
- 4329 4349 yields 6.63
